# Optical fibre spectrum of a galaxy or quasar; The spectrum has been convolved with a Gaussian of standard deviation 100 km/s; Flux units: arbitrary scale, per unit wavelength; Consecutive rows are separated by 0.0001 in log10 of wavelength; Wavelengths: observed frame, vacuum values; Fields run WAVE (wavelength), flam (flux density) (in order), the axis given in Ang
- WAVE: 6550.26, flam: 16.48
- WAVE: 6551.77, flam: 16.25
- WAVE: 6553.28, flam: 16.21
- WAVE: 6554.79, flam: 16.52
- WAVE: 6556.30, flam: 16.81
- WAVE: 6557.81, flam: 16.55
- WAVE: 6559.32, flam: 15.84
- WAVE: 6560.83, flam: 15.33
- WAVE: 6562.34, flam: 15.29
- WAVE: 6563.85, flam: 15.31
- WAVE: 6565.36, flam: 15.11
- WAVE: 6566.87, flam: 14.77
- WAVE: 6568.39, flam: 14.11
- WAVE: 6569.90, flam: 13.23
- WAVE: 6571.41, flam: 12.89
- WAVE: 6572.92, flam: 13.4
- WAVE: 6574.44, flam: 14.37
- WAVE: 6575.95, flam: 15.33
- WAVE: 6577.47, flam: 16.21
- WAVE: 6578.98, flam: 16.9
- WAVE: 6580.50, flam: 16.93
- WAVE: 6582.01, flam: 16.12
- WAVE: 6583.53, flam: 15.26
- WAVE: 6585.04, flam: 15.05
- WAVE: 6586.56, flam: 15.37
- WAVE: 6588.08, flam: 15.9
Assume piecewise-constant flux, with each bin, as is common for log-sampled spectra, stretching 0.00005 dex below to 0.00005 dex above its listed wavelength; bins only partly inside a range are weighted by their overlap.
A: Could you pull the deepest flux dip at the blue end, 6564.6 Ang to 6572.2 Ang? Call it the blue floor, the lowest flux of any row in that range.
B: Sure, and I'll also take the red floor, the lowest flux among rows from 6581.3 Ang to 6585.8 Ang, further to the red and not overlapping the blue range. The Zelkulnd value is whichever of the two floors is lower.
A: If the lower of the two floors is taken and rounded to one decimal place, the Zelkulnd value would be 12.9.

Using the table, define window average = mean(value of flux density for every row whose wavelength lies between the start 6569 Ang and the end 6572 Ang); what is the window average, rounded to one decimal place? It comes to 13.1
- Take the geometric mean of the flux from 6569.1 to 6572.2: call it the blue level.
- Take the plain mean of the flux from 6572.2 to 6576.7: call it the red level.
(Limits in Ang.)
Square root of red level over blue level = 1.05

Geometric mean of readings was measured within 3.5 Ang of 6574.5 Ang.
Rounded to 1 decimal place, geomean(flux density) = 14.4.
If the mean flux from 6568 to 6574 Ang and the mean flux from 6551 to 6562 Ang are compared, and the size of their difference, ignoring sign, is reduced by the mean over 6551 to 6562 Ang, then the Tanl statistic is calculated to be -13.4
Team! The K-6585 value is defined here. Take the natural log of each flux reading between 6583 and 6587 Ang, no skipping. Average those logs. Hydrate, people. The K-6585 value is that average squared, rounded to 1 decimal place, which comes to 7.4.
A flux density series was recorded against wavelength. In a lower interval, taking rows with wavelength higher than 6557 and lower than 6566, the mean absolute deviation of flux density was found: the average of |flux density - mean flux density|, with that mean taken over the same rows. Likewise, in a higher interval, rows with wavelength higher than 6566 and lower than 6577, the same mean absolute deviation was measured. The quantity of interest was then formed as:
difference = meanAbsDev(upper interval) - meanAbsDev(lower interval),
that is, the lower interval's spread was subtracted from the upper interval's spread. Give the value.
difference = 0.31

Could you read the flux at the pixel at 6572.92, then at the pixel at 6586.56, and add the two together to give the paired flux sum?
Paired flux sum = 28.8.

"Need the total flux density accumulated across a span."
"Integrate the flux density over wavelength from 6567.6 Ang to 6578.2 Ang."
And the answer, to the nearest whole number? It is 151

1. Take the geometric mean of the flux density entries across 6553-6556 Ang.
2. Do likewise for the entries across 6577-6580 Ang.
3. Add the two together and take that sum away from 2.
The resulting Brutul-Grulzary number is -30.9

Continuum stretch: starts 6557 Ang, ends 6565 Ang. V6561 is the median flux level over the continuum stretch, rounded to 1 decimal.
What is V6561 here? 15.3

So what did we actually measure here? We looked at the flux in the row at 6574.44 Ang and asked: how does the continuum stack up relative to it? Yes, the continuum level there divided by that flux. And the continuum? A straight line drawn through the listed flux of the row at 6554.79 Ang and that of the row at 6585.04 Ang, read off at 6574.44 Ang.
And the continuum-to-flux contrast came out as 1.08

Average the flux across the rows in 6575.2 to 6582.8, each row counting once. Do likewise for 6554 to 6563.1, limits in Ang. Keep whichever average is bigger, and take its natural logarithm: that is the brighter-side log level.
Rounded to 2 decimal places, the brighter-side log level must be 2.79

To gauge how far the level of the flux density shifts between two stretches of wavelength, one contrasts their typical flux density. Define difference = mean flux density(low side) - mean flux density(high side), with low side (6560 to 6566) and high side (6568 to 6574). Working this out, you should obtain 1.9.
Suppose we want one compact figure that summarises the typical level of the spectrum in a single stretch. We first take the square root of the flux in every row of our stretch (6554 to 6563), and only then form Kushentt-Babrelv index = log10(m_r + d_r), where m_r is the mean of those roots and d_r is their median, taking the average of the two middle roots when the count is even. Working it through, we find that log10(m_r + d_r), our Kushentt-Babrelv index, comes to 0.905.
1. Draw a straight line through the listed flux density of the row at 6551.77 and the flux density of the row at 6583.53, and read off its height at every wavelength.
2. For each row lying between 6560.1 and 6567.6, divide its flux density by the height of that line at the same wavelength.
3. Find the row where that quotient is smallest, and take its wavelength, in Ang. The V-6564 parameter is 6566.87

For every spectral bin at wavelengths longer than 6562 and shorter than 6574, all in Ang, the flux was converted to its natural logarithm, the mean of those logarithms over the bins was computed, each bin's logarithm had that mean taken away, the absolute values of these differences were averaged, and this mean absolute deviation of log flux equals 0.06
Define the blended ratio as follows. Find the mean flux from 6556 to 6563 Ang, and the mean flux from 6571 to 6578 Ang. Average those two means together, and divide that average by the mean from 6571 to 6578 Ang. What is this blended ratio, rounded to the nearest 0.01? 1.05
